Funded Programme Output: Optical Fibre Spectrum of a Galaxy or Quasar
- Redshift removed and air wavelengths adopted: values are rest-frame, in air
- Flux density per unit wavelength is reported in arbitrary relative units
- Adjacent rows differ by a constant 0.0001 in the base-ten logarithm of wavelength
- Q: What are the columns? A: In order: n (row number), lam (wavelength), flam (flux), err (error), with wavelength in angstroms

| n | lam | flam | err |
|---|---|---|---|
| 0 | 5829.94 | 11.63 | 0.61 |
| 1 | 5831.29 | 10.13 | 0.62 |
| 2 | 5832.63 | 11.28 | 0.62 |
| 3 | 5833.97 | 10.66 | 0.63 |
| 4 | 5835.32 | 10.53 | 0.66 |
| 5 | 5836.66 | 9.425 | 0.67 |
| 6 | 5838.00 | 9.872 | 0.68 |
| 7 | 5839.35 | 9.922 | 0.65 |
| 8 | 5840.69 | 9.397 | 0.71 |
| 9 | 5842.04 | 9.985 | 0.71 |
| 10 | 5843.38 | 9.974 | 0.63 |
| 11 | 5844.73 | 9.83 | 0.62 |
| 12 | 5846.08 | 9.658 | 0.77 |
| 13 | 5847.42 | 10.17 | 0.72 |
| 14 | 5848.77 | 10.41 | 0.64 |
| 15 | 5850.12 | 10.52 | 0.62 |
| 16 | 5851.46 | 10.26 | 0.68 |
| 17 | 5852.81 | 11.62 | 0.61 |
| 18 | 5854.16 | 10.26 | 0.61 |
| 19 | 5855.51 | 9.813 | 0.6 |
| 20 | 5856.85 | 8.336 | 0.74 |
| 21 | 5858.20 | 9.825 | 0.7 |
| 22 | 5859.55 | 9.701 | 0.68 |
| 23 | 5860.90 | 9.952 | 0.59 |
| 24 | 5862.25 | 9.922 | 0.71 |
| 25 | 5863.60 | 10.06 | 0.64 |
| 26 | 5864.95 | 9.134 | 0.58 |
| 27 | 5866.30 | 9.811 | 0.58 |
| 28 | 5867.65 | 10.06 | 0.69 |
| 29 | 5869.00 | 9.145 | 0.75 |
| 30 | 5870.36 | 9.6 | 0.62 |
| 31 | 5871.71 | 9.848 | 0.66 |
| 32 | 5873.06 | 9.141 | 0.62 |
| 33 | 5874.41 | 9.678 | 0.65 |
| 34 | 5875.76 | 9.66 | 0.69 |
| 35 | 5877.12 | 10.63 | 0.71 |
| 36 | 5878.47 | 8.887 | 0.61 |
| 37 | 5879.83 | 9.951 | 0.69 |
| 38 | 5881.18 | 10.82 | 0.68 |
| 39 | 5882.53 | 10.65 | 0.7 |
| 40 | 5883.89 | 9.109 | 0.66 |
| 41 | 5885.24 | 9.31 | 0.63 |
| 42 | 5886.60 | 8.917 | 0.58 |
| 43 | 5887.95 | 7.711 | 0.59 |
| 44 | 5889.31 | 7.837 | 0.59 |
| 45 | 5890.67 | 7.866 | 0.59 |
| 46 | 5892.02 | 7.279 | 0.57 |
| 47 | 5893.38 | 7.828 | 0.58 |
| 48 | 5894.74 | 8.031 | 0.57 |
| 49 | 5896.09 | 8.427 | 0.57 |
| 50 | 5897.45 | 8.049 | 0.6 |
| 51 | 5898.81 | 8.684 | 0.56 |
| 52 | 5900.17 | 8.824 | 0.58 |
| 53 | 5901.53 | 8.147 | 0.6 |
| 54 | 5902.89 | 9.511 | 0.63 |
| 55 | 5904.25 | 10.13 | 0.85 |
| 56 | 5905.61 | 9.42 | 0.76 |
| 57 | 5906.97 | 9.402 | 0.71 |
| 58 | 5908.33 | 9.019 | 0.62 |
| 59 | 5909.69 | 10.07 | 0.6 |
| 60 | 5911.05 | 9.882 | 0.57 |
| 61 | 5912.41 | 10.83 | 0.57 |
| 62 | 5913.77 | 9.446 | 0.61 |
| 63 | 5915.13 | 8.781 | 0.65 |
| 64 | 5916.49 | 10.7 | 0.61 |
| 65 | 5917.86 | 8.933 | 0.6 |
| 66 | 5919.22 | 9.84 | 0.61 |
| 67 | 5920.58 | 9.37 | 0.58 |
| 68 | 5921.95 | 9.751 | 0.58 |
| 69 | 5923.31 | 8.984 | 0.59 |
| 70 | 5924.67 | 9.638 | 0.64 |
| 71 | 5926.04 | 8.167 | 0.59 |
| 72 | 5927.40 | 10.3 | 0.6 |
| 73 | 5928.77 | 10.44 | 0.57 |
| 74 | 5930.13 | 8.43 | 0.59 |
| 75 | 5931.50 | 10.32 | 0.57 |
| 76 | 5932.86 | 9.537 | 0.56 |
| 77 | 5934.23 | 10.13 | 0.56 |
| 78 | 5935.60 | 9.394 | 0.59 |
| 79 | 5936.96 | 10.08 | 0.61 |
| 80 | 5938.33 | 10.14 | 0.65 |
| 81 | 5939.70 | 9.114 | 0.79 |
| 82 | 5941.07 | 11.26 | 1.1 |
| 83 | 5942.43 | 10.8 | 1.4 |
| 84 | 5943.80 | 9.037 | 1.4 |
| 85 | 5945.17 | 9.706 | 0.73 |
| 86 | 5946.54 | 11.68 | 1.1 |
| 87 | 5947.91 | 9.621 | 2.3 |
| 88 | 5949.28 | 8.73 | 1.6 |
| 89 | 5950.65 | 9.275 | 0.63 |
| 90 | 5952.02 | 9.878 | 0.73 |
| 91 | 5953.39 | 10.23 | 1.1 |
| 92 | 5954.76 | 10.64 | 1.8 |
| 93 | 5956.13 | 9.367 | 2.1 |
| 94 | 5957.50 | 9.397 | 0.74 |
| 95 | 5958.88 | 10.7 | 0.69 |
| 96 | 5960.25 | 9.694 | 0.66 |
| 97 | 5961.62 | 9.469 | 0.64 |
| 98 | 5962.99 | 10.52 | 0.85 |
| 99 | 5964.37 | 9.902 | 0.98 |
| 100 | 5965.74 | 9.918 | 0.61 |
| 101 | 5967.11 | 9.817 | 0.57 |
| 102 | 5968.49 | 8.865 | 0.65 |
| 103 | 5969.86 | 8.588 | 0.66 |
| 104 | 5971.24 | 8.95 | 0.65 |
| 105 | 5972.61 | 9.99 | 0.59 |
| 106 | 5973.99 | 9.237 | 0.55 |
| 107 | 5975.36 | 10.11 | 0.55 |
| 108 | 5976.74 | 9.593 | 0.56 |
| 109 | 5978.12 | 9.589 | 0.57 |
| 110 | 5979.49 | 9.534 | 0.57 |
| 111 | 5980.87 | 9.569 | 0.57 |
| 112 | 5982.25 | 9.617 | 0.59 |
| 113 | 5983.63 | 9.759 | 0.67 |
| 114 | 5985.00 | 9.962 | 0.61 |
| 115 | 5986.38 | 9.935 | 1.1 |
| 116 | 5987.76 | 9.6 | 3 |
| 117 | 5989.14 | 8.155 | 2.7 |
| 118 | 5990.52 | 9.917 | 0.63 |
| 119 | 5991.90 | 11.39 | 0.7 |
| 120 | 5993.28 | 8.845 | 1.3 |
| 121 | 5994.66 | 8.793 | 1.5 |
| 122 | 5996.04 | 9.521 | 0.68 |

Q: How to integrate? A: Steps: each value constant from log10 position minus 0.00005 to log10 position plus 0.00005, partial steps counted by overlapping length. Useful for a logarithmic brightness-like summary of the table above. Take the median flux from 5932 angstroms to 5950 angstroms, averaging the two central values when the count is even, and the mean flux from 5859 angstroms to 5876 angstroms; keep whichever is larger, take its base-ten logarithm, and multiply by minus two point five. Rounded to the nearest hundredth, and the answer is -2.47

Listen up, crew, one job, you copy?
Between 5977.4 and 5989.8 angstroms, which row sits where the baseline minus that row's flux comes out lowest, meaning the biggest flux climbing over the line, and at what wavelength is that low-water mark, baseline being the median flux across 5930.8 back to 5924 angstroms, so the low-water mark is 5985.00 angstroms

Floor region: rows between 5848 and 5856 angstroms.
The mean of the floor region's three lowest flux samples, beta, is 10.11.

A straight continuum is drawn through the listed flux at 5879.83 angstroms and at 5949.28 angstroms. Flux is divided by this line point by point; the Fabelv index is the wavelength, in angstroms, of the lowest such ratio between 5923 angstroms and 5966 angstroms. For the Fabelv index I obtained 5926.04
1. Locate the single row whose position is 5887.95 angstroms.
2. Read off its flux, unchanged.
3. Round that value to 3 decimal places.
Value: 7.711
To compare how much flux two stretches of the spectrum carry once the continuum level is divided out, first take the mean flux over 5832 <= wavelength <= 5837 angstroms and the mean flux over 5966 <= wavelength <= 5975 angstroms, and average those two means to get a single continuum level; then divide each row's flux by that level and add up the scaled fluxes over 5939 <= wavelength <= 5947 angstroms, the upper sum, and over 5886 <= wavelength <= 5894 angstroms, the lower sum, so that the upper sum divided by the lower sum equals 1.30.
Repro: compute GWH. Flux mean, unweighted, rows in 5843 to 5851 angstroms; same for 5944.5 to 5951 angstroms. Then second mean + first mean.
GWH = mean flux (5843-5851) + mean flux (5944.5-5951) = 19.9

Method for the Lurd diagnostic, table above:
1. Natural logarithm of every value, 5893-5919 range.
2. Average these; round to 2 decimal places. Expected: 2.21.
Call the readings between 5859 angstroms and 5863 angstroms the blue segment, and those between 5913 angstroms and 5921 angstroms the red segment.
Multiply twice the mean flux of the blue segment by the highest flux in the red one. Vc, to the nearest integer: 211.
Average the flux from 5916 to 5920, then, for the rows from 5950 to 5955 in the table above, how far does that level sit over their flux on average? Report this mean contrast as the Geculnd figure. -0.2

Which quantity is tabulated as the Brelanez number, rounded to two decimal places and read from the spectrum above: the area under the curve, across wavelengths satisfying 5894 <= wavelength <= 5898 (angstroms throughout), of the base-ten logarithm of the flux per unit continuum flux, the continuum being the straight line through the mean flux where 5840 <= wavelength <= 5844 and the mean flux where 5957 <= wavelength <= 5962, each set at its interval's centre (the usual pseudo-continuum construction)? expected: -0.32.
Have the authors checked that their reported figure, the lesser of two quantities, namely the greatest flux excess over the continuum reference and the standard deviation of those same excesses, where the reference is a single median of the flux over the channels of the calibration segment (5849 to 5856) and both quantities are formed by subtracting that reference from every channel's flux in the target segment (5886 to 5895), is -1.3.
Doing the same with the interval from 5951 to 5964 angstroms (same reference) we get 0.4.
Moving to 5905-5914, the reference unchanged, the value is 0.6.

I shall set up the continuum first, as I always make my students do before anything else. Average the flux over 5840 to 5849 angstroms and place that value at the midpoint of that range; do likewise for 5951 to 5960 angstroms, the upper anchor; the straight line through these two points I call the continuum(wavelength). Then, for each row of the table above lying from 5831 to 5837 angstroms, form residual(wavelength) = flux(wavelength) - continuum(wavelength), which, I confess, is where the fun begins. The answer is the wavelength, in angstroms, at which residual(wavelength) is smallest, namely 5836.66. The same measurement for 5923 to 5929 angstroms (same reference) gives 5926.04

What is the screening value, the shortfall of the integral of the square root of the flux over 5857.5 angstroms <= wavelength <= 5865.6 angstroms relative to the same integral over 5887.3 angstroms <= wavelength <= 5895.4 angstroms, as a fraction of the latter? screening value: -0.12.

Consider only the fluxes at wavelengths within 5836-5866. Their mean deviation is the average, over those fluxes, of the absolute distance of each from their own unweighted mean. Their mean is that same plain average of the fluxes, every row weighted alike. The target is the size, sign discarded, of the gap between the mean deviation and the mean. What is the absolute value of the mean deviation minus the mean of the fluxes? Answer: 9.54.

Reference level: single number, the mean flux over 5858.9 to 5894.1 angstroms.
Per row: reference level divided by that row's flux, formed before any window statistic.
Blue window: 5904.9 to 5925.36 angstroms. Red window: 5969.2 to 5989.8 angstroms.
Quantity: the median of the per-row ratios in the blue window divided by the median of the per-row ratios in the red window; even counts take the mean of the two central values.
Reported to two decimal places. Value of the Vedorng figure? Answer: 1.02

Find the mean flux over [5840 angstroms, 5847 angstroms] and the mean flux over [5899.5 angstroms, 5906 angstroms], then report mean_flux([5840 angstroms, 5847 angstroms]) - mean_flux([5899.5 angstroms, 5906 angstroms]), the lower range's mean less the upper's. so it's 0.6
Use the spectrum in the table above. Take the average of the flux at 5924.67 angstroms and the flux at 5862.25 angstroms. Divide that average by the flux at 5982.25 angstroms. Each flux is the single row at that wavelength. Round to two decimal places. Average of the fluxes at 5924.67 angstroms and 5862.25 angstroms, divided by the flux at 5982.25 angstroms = 1.02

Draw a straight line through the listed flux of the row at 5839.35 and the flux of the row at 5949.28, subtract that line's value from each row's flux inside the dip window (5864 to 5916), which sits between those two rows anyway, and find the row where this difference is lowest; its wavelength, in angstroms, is 5892.02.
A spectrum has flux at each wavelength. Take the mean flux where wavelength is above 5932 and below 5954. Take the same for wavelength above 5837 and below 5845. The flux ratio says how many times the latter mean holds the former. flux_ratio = 0.99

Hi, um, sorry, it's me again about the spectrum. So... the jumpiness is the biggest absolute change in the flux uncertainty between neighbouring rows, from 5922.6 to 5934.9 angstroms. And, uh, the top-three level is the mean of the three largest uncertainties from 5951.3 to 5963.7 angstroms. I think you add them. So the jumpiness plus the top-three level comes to 1.7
